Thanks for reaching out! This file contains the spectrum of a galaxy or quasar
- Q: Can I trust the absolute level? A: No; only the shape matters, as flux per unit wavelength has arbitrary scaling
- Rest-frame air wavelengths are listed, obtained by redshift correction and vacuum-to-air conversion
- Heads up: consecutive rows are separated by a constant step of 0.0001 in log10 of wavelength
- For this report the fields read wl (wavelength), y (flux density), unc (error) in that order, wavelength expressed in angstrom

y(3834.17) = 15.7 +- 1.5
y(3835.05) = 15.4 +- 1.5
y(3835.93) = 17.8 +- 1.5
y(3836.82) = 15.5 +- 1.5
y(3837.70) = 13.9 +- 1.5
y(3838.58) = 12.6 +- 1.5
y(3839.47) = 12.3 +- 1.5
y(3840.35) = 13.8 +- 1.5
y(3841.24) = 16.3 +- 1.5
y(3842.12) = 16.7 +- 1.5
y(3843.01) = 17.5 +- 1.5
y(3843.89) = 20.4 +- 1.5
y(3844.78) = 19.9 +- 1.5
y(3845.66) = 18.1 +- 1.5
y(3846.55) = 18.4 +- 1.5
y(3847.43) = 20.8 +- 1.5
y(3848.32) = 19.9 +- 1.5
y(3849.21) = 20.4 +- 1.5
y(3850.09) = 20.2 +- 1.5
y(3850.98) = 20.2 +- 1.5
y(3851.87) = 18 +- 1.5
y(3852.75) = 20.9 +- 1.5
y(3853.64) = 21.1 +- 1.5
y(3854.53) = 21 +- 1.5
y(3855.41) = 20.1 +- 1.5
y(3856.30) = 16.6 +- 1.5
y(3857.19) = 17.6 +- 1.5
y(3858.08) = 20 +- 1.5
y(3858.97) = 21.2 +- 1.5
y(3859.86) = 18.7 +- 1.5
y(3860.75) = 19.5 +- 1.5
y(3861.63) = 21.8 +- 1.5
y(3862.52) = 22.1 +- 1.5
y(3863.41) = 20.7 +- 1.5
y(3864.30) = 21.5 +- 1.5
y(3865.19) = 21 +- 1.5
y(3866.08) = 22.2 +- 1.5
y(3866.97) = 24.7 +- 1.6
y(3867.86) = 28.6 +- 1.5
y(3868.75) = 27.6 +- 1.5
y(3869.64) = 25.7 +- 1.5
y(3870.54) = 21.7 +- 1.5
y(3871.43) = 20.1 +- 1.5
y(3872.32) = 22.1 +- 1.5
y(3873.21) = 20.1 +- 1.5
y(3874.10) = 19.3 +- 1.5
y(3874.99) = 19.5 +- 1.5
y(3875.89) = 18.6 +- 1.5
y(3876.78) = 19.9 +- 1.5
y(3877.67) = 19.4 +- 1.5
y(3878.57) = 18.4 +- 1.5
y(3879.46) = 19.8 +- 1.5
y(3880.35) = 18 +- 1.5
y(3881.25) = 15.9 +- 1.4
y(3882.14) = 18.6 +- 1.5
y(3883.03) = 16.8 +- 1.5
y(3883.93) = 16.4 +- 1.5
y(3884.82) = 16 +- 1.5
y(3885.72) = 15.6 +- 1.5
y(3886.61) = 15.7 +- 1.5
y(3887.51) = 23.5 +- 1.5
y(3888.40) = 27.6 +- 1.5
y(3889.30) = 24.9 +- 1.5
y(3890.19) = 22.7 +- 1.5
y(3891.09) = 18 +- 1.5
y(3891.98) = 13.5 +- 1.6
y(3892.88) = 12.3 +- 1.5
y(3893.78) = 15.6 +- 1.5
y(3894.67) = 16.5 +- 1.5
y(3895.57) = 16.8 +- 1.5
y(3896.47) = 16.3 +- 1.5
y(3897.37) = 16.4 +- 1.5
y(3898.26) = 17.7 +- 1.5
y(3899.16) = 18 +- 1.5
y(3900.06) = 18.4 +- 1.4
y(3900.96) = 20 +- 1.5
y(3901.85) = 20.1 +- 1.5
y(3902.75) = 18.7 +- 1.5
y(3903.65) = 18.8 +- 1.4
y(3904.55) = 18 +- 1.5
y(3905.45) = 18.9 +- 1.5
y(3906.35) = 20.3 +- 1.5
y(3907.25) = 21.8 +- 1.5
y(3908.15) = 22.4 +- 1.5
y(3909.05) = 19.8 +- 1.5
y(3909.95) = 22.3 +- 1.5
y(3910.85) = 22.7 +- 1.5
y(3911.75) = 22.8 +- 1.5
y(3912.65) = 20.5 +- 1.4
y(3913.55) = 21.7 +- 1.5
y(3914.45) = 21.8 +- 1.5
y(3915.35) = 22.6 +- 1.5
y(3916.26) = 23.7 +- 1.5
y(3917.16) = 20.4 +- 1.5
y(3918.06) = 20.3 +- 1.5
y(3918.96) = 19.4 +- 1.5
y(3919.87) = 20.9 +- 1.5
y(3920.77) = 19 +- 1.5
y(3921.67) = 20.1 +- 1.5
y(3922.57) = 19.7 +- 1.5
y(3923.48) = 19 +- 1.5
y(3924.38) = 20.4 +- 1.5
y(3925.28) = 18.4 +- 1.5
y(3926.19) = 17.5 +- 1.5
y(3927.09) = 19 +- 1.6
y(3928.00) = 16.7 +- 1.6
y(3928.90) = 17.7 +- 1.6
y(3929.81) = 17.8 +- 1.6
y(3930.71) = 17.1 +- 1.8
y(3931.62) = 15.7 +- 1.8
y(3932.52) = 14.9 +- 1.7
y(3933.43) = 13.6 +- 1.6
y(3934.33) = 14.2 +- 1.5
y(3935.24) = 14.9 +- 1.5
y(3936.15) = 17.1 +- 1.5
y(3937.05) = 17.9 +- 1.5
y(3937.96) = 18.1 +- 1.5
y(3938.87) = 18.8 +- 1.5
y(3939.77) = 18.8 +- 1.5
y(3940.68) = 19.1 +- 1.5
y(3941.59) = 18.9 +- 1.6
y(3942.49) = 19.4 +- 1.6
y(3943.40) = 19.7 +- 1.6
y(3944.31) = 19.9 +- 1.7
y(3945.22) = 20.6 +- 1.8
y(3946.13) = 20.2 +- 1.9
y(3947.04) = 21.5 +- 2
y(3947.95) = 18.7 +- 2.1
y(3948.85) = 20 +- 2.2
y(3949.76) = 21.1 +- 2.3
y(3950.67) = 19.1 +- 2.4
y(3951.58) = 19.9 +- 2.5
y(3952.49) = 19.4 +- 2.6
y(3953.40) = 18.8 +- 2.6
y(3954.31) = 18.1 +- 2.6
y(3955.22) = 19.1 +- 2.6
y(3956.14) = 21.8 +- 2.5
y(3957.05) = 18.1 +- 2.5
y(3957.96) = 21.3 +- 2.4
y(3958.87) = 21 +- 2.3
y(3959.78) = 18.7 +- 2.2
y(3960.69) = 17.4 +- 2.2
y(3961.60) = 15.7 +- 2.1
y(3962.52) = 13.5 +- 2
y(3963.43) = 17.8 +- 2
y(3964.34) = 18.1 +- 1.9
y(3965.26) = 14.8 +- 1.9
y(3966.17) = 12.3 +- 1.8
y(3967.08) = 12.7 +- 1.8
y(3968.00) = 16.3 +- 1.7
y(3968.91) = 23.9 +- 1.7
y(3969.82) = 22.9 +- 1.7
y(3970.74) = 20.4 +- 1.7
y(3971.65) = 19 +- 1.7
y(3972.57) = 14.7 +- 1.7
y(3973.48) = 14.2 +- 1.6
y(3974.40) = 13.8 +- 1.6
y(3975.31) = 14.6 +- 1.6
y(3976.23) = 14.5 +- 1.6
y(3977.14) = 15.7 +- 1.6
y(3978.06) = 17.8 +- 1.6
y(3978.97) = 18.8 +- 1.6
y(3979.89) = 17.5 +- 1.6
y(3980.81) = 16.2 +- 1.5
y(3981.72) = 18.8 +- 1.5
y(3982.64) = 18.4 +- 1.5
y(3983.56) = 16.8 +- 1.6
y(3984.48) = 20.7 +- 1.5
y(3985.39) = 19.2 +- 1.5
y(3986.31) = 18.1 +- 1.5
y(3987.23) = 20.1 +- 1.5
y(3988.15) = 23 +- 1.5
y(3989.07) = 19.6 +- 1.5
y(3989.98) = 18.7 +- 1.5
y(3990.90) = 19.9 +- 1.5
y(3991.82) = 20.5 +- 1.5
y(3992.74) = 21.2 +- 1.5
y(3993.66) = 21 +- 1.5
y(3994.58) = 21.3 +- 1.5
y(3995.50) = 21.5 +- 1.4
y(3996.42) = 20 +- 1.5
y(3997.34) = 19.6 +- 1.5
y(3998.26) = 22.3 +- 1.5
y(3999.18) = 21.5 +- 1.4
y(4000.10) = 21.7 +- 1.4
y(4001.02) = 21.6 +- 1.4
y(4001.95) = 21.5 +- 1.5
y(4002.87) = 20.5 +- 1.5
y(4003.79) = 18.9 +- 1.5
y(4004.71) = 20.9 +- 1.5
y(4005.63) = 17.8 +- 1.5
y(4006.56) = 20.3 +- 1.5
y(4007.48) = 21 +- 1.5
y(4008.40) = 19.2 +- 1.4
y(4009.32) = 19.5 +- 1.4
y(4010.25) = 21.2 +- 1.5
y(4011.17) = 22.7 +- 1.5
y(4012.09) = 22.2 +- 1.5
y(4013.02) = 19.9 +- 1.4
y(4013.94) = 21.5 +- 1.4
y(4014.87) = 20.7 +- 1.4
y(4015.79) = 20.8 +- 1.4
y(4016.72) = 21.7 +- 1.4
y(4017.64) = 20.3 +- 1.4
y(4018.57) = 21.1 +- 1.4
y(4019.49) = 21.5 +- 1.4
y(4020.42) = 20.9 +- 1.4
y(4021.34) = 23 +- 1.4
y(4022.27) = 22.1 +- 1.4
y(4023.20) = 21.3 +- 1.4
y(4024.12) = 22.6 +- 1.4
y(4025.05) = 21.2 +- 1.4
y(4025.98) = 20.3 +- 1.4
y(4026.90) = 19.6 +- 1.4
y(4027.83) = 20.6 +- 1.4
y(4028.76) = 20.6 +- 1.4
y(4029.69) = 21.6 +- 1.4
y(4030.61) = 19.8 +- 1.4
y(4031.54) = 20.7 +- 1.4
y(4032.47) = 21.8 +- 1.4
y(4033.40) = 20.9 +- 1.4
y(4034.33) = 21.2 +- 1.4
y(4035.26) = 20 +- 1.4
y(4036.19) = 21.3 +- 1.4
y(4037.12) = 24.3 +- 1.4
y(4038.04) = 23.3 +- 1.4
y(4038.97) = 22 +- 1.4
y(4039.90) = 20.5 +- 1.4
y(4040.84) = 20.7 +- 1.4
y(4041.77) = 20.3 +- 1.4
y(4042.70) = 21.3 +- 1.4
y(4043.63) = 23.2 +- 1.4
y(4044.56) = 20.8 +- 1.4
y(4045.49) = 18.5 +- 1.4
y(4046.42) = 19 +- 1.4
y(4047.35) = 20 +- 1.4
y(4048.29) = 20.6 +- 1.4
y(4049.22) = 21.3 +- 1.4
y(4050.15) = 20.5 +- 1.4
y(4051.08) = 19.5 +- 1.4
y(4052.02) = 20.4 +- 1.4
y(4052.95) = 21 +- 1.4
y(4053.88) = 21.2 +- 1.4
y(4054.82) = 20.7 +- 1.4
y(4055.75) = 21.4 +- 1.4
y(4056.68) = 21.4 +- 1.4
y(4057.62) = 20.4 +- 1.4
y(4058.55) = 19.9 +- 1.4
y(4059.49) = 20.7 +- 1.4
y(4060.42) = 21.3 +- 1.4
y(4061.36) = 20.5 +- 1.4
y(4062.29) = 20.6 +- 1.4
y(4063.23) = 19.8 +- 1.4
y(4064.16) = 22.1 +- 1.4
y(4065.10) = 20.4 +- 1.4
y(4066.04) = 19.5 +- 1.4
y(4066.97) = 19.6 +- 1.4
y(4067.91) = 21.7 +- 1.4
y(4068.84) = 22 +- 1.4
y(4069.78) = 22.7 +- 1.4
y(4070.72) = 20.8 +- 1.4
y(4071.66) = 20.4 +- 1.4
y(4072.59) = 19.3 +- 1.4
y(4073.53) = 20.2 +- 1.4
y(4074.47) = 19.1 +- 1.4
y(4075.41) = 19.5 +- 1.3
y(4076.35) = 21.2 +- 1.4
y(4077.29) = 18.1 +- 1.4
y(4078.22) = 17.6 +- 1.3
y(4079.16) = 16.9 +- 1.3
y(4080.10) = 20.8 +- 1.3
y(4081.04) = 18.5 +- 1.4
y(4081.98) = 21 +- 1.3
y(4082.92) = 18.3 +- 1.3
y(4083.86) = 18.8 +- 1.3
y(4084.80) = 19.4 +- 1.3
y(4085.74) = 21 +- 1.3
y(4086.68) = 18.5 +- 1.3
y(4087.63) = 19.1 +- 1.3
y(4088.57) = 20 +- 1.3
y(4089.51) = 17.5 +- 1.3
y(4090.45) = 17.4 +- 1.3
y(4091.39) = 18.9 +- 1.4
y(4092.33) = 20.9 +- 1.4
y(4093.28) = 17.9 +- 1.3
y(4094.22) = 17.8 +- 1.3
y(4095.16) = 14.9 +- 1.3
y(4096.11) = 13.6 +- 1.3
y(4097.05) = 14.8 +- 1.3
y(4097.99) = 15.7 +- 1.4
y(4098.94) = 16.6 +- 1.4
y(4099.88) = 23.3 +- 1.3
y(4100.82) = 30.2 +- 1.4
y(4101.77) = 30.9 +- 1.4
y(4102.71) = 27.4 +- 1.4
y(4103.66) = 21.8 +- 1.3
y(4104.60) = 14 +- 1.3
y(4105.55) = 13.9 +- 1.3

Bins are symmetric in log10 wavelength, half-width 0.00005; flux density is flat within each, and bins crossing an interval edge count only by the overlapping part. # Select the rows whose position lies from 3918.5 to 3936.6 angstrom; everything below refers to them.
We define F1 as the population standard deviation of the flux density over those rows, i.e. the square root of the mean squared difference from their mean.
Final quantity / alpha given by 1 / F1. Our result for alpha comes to 0.5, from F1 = 2.1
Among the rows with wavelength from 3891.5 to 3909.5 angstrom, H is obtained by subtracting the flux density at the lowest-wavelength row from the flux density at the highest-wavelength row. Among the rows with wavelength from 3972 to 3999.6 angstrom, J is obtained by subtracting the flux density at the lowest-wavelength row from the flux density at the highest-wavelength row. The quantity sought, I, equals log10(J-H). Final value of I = -0.3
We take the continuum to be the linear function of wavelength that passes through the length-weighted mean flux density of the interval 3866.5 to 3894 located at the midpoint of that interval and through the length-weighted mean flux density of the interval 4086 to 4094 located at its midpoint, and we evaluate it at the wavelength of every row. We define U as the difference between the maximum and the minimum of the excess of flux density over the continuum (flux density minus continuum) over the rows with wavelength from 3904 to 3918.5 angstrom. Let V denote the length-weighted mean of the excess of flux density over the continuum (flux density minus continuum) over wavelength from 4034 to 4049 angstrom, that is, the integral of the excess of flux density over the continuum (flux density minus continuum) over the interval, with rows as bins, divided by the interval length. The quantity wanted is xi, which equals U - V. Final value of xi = 3.8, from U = 5.8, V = 2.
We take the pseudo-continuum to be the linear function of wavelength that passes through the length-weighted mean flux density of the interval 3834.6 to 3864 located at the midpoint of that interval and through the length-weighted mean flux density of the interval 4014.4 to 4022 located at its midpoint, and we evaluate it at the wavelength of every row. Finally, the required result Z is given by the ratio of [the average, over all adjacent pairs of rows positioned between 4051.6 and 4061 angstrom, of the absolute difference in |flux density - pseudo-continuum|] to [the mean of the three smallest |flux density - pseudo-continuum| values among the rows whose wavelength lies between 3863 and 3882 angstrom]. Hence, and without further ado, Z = 1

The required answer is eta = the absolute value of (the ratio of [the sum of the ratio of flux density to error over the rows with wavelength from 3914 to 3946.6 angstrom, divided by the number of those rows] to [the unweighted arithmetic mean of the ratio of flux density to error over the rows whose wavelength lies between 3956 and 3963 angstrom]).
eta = 1.5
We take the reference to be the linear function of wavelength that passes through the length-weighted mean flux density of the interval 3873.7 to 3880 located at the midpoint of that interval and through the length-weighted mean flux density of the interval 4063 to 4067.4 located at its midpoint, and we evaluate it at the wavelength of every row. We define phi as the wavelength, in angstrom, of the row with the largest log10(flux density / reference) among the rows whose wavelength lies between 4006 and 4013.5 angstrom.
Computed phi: 4011.17 angstrom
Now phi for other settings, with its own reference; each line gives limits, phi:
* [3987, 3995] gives 3988.15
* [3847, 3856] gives 3853.64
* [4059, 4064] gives 4060.42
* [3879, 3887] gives 3879.46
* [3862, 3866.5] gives 3866.08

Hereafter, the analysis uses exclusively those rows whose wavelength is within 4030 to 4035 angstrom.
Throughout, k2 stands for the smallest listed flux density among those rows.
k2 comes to 19.8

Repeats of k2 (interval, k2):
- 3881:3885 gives 15.9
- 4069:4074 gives 19.3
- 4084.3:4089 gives 18.5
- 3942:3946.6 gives 19.4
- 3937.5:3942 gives 18.1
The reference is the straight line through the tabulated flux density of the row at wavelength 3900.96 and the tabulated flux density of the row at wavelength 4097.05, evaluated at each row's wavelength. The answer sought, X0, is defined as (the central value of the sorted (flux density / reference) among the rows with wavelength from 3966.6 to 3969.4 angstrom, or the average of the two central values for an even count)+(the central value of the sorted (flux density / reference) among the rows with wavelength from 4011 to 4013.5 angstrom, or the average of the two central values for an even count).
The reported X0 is 2.20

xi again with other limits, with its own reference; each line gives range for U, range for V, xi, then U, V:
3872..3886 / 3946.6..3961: 6.3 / 6.4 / 0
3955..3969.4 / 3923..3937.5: 14.3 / 11.6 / -3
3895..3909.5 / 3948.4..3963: 6.7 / 6.2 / -1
